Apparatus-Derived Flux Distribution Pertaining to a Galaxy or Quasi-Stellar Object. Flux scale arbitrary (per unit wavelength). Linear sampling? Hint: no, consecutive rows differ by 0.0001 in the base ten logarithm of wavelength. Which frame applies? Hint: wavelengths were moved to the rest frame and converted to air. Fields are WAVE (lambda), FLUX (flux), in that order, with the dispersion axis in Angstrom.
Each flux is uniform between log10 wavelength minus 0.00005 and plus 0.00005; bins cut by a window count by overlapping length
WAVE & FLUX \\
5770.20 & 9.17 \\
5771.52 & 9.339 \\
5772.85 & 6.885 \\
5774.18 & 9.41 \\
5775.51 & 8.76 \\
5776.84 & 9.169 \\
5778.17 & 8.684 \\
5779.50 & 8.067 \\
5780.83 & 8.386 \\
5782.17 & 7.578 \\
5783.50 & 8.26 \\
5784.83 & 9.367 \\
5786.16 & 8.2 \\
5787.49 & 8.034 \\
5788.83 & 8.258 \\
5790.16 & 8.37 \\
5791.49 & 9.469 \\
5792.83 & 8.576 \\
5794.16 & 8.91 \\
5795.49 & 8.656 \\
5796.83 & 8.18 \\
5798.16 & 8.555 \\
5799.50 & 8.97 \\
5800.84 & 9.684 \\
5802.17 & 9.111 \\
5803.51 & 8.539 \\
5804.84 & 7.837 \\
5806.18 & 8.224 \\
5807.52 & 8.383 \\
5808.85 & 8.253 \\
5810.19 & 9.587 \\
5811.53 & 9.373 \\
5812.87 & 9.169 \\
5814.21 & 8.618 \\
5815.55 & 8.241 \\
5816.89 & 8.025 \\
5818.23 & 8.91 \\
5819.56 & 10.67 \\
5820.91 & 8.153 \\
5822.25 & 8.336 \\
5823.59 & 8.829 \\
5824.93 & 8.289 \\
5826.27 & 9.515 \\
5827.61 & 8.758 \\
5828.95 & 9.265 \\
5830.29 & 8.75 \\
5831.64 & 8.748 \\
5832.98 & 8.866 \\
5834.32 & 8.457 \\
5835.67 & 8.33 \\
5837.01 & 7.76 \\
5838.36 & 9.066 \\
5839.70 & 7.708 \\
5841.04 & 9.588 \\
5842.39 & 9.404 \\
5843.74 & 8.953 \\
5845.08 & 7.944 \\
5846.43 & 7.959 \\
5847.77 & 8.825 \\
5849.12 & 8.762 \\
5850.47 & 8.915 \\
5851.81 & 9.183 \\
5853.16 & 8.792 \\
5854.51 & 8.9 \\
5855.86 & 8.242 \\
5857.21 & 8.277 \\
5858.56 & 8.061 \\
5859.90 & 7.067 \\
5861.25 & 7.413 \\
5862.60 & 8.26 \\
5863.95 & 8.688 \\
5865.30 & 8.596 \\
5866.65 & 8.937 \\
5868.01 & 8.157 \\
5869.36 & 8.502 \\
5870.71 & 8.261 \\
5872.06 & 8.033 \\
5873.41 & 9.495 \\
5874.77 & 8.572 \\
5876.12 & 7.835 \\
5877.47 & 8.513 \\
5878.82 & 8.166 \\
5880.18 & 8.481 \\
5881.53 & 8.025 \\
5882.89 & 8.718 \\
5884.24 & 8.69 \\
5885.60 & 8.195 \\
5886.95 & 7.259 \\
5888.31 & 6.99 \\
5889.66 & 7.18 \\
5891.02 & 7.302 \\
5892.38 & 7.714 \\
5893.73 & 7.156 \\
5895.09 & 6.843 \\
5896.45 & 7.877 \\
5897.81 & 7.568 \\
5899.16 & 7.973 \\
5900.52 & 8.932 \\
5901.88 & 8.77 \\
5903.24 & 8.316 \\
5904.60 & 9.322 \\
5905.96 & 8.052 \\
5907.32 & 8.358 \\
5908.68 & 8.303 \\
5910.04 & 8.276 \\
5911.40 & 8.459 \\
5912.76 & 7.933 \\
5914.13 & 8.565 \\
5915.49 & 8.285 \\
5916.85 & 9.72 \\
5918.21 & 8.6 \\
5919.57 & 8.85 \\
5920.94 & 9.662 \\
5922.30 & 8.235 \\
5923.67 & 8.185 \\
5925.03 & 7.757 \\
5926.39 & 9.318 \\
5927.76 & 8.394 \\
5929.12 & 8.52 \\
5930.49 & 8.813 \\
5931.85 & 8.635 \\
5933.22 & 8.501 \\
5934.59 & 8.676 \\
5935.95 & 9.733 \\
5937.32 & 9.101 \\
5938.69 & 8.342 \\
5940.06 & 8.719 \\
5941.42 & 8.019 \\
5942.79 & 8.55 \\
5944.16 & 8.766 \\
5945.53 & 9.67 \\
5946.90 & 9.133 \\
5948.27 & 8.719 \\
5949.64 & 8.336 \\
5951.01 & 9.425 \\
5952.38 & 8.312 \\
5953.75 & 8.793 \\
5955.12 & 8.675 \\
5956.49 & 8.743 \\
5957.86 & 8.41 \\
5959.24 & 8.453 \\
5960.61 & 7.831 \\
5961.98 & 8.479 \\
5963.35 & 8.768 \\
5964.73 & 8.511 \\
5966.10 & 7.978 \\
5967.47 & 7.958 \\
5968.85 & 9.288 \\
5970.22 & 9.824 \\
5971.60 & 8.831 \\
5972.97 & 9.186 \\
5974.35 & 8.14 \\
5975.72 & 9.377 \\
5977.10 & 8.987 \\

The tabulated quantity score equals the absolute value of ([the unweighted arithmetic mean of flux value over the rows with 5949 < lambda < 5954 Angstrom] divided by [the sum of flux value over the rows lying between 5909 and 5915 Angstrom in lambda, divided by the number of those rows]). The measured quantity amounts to 1.05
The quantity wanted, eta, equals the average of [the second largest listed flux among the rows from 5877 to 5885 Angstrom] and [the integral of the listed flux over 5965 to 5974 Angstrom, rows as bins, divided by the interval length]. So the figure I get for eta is 8.75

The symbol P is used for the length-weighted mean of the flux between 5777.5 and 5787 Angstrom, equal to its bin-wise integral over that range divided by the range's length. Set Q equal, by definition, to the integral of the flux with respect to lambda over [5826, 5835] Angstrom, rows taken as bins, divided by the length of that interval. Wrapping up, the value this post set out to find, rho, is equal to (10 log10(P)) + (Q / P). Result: 10.3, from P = 8.4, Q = 8.9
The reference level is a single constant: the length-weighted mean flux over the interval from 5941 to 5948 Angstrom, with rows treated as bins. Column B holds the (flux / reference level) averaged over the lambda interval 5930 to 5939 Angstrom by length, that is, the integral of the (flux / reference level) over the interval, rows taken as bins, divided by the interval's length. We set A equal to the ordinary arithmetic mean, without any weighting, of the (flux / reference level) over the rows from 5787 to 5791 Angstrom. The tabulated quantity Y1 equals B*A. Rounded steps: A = 0.93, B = 1.00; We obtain 0.93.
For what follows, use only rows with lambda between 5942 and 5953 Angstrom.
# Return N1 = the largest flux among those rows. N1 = 9.67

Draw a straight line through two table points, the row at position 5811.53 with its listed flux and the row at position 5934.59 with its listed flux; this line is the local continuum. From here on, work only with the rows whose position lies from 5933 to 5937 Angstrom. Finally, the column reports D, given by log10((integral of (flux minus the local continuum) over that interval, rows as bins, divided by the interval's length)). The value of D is -0.4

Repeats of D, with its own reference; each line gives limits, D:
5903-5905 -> -2.0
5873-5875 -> -1.3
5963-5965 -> -0.9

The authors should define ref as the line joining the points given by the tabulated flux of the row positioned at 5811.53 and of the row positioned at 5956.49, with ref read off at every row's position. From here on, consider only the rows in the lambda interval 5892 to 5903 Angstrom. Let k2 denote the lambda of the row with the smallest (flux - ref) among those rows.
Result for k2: 5895.09 Angstrom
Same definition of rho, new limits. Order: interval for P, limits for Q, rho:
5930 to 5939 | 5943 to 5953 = 10.5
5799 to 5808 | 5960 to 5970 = 10.4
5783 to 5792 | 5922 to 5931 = 10.3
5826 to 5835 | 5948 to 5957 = 10.5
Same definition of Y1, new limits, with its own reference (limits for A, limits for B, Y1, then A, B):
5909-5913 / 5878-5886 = 0.88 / 0.93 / 0.95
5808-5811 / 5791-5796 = 1.01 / 1.01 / 1.01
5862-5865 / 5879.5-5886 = 0.91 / 0.96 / 0.95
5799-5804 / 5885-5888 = 0.88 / 1.03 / 0.86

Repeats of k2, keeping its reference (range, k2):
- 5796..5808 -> 5804.84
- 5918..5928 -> 5925.03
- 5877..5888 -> 5886.95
